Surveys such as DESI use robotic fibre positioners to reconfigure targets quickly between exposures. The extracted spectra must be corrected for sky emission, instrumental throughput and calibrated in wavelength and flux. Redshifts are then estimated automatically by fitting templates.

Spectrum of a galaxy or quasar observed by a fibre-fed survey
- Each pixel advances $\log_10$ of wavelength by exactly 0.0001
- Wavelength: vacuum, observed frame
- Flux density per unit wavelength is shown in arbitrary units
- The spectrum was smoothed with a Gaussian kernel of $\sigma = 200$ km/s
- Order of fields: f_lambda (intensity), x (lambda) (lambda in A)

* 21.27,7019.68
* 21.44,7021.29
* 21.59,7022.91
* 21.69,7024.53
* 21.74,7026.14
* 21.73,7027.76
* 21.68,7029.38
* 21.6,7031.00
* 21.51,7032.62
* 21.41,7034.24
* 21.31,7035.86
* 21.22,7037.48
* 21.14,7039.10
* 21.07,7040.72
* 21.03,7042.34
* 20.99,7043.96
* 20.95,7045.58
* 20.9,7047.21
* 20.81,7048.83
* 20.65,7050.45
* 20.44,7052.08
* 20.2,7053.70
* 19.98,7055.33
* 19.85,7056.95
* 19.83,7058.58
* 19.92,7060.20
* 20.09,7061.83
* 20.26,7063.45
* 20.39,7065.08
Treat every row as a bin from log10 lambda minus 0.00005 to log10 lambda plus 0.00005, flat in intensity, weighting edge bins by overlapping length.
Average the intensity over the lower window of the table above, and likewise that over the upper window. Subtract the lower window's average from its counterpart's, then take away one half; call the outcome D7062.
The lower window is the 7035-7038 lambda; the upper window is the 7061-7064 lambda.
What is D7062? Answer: -1.6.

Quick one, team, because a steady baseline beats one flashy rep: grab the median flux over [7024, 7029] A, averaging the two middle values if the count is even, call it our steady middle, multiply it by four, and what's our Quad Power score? 87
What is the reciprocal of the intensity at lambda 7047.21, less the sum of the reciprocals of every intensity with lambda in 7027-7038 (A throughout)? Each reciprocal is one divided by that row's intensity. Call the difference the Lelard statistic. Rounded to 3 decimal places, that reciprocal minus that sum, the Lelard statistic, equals -0.278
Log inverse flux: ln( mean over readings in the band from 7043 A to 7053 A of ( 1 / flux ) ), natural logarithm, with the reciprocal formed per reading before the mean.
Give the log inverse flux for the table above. -3.03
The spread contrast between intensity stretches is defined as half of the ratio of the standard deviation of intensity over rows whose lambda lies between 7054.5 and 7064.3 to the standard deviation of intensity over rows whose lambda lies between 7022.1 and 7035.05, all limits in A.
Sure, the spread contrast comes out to 0.7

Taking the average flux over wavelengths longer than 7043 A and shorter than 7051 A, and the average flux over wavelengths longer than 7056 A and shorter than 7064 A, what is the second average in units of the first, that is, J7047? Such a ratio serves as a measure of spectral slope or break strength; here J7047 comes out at 0.958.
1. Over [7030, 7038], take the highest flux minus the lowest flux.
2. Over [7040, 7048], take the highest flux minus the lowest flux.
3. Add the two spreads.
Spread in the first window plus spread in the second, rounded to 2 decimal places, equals 0.55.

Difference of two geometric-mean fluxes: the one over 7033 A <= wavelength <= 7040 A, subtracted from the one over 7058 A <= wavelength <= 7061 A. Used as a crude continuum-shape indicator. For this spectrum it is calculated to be -1.4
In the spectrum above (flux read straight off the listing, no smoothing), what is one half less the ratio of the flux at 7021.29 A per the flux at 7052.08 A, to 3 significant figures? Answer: -0.549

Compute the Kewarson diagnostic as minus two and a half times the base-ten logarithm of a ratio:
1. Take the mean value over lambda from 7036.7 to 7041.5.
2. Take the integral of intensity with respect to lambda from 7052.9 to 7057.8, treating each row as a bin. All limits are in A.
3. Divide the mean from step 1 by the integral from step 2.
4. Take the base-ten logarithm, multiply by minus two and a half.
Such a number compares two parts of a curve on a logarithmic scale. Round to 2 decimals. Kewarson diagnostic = 1.66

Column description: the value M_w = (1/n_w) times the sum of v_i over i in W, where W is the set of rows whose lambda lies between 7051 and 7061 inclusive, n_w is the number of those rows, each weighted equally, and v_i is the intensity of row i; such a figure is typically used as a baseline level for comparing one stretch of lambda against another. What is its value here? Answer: 20.0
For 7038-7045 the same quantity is 21.1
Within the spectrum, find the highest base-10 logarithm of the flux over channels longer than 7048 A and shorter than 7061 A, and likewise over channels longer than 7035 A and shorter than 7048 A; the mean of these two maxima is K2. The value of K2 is 1.323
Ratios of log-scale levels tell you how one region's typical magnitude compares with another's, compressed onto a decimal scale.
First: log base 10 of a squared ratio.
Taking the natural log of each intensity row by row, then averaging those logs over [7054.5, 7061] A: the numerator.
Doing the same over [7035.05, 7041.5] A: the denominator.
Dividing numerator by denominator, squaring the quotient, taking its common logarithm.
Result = -0.018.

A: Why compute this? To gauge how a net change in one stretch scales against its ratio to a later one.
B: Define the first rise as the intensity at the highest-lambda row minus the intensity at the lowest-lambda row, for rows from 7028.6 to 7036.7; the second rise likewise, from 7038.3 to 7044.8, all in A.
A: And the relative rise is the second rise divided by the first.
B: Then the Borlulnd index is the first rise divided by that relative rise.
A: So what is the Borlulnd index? -0.91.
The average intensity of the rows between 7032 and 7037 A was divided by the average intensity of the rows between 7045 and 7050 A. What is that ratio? 1.025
